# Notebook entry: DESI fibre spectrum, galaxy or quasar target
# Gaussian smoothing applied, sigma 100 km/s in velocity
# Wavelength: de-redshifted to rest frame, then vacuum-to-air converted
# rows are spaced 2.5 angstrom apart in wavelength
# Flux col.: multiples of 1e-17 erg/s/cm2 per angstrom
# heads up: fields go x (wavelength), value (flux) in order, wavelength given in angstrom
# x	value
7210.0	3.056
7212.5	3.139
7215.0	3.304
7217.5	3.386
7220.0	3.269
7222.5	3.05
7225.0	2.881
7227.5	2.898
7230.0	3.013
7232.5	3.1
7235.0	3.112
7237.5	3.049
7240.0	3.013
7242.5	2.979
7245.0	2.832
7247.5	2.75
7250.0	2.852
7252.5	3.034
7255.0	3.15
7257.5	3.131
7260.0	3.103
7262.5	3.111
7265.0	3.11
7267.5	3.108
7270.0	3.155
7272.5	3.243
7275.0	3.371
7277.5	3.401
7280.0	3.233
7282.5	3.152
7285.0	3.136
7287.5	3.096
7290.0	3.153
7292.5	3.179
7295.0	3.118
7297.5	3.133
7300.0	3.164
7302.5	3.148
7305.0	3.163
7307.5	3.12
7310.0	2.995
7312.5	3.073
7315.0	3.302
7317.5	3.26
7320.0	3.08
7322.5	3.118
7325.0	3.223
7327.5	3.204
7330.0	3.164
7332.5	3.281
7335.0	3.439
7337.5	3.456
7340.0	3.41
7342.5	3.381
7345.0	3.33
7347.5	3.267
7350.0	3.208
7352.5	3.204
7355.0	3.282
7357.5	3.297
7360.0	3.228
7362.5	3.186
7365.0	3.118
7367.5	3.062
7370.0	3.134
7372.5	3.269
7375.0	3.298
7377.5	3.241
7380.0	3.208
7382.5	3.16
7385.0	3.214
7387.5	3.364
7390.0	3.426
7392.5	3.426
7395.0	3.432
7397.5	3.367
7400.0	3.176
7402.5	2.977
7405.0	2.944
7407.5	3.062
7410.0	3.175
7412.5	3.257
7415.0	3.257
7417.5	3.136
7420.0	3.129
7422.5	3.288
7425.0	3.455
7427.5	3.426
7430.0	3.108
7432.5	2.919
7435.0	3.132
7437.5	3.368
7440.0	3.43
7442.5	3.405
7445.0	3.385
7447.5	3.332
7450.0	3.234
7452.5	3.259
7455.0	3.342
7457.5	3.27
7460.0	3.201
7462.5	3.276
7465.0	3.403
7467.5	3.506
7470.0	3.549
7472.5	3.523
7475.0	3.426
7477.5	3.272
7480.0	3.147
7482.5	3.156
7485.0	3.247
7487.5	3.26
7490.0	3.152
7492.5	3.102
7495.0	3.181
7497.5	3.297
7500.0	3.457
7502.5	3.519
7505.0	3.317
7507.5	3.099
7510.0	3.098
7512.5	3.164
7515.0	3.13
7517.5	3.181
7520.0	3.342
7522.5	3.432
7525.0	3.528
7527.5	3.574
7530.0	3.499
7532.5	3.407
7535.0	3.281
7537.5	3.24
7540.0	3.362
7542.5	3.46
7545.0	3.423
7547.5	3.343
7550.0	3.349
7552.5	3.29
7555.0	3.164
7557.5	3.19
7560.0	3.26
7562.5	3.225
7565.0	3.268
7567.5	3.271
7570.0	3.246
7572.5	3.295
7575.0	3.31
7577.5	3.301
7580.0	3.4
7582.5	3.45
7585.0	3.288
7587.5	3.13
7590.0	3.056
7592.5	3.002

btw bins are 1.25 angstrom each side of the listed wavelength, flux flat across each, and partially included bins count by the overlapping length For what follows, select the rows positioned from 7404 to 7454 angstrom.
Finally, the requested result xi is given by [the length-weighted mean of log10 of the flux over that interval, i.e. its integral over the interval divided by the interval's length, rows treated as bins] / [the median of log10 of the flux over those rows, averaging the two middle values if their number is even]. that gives 0.99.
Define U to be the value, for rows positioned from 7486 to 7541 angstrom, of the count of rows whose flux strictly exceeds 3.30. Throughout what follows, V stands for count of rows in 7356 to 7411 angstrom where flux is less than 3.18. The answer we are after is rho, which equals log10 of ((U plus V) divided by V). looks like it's 0.3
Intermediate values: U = 10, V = 9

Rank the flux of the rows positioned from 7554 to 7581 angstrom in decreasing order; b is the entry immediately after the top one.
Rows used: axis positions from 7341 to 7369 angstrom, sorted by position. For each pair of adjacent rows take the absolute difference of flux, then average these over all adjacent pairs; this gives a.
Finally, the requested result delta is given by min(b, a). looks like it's 0.05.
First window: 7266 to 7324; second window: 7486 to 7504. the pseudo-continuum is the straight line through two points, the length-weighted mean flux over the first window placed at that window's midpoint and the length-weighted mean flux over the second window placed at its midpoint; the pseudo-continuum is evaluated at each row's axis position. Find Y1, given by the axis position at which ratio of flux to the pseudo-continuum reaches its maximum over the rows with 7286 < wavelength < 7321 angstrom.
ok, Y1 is 7315.0 angstrom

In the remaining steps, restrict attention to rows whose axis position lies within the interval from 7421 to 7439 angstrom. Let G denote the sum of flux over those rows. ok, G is 22.7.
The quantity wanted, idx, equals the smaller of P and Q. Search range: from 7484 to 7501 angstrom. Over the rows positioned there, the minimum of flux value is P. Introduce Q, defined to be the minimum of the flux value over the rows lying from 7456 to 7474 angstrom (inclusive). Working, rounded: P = 3.102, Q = 3.201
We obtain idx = 3.10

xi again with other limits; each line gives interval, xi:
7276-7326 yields 1.00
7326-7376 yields 1.00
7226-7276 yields 0.99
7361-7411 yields 1.00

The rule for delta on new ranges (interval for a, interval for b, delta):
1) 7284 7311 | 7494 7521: 0.04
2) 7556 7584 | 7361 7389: 0.04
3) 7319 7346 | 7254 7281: 0.06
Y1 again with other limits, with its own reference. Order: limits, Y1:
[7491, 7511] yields 7502.5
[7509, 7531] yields 7527.5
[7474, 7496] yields 7475.0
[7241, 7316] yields 7277.5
